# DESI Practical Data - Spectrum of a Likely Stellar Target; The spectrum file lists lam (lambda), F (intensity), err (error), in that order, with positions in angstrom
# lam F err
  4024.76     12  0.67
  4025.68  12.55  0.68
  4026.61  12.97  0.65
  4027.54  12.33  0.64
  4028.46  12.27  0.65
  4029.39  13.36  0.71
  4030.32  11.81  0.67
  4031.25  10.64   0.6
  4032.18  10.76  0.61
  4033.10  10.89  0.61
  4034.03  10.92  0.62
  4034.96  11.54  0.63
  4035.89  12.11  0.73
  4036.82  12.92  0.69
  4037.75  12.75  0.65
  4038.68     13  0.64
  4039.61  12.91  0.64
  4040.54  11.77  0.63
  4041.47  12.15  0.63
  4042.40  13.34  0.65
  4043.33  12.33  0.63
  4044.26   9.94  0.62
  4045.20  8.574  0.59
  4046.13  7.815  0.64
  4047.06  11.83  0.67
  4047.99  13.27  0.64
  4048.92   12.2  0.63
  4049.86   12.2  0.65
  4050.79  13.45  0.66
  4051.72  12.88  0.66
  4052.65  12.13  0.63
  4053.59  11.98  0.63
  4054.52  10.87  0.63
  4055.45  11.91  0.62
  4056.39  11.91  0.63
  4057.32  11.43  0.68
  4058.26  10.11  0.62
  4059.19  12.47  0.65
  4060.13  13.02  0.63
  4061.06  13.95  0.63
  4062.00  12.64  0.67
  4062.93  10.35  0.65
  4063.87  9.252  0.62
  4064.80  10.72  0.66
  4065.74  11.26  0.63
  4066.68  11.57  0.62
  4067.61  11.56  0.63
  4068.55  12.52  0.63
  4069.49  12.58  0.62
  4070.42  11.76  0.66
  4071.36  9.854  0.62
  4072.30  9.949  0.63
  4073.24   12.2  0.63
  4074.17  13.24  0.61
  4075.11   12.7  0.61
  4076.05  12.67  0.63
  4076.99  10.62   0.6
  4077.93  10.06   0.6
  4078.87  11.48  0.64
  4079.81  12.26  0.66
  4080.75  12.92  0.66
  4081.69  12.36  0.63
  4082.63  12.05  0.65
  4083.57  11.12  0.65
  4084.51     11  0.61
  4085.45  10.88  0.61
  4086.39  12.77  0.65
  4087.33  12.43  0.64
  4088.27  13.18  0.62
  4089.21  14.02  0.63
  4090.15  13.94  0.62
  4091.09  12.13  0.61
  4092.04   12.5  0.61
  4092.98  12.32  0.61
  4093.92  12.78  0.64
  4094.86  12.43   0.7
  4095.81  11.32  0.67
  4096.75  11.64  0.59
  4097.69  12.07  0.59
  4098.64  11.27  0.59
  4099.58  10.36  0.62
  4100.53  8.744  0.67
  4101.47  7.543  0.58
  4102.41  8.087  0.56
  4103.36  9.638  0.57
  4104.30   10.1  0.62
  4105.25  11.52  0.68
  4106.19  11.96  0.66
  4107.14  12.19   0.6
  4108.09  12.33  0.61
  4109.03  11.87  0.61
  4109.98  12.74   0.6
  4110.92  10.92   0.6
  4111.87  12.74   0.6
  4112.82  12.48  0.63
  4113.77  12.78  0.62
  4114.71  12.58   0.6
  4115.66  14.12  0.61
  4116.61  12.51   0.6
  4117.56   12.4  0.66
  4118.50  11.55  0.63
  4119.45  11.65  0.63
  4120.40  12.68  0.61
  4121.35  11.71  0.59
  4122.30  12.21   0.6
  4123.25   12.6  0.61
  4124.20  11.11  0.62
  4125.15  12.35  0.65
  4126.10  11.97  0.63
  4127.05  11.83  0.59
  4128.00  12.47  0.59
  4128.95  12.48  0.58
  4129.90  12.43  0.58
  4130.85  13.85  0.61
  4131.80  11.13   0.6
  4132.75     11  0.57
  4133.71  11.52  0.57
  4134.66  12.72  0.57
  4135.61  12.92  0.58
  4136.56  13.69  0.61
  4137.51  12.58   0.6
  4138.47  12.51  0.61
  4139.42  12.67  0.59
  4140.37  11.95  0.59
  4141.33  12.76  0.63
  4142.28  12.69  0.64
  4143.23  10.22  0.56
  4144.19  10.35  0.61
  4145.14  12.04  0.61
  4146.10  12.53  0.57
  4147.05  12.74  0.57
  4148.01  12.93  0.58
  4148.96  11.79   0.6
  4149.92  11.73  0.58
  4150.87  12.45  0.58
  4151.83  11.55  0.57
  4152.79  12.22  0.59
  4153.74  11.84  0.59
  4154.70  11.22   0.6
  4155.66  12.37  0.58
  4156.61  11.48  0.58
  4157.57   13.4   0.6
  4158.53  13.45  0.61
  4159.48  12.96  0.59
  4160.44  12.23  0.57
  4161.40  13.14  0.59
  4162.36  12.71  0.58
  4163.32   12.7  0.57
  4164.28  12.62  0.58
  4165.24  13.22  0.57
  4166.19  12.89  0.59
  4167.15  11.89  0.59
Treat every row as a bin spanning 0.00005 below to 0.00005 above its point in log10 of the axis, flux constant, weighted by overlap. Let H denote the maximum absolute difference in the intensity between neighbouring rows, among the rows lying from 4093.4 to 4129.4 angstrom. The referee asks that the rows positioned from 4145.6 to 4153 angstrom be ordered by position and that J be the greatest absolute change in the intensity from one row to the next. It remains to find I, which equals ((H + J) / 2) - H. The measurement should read -0.3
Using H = 1.8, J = 1.1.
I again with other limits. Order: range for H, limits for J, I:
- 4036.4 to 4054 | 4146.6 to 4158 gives -1.0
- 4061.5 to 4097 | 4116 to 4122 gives -0.6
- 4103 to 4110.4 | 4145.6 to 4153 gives -0.1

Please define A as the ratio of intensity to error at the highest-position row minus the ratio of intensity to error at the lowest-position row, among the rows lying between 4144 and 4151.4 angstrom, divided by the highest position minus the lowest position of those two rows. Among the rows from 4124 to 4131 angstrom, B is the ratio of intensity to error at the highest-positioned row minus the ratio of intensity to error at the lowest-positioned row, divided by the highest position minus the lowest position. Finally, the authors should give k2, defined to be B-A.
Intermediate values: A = 0.67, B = 0.72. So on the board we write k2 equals 0.0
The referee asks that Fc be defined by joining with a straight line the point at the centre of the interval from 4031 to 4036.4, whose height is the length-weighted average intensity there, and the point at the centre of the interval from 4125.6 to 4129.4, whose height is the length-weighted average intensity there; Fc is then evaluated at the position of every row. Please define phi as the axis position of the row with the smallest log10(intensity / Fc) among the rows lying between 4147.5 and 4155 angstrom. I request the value 4154.70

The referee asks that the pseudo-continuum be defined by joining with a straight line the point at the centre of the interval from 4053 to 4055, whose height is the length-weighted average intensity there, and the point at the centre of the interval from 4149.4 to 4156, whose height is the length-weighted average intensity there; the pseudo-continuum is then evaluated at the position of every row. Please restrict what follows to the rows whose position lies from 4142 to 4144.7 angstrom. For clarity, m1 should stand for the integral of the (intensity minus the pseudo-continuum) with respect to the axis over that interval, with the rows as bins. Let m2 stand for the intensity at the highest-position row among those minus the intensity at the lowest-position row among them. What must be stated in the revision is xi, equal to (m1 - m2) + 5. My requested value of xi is 5.0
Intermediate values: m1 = -2.3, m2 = -2.3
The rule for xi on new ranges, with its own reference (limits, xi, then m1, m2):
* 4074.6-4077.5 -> 8.3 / 1.2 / -2.1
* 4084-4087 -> 3.2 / -0.1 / 1.8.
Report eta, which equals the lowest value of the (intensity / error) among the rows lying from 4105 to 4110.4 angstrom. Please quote 16.9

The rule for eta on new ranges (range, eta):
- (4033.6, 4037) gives 16.6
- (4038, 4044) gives 18.7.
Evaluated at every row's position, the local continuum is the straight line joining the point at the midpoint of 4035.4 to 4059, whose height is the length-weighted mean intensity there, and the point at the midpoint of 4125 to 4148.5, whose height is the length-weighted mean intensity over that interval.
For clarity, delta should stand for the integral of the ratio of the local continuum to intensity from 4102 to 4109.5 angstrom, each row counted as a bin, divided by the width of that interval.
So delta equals 1.12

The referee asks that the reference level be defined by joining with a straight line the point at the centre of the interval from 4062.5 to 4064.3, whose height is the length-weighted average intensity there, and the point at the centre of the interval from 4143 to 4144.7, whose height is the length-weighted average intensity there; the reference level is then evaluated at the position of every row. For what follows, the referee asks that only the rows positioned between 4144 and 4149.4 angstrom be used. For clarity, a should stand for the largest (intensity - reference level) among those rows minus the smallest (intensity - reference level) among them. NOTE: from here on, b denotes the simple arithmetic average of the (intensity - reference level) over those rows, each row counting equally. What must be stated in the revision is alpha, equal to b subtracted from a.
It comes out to 0.83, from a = 2.6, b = 1.72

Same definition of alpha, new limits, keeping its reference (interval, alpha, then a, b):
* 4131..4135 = 0.37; 1.7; 1.34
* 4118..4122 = -0.62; 1.1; 1.74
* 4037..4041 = -1.75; 1.2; 3.00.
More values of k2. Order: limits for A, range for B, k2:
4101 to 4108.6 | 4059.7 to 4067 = -1.4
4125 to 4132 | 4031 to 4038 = 0.4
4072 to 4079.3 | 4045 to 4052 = 0.4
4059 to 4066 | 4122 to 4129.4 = 0.4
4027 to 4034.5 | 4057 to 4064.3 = 0.0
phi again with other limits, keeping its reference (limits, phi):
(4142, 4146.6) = 4143.23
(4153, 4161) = 4154.70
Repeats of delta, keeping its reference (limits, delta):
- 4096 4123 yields 1.07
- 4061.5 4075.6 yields 1.05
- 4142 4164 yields 1.01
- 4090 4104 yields 1.13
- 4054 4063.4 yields 1.01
